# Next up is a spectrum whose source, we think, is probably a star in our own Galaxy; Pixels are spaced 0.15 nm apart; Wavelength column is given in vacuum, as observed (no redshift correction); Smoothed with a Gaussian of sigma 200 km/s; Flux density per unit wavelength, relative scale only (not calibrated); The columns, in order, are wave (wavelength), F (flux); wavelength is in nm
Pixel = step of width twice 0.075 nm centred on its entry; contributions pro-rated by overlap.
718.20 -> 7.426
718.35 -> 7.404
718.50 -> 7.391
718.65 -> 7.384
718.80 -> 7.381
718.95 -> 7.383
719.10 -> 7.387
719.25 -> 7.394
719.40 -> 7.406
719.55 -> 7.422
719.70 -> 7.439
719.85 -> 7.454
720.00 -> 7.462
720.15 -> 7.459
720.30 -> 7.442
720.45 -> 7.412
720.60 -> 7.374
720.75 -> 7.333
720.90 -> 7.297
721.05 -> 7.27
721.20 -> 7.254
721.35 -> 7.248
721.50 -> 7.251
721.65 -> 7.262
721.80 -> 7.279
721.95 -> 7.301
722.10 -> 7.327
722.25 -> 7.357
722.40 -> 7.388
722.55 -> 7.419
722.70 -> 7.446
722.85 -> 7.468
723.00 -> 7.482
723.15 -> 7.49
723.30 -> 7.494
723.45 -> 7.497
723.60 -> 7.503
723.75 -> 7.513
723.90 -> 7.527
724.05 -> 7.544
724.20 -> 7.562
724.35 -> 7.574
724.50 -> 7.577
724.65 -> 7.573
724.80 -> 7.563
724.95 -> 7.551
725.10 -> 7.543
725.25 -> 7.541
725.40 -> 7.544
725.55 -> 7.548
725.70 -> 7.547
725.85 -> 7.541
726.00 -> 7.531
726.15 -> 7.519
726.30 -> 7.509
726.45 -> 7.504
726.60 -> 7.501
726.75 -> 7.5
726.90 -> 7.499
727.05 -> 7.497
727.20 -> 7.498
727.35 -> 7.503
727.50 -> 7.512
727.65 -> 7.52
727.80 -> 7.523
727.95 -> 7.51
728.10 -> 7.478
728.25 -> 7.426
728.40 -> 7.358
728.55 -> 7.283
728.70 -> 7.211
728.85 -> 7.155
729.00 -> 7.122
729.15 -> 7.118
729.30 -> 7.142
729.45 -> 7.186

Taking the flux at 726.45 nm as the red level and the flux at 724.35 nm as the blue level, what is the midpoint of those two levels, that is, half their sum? 7.54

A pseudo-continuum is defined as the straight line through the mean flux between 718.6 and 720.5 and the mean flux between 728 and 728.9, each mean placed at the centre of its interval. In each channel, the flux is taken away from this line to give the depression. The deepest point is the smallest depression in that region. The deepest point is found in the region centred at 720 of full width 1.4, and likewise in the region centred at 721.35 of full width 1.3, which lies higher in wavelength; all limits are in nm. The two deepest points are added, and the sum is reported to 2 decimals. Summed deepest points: 0.02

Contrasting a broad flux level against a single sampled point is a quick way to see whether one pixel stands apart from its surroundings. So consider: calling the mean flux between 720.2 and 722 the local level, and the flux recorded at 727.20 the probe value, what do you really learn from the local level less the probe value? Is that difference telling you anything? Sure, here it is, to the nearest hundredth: -0.19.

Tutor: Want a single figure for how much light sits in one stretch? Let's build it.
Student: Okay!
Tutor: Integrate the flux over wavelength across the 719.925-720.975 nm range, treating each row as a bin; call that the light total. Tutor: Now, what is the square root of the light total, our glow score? 2.79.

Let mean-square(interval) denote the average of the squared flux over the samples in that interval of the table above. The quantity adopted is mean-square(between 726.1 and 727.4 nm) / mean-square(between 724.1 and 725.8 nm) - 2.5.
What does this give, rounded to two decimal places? -1.51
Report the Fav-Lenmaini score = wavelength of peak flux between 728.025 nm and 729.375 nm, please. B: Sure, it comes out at 728.10 nm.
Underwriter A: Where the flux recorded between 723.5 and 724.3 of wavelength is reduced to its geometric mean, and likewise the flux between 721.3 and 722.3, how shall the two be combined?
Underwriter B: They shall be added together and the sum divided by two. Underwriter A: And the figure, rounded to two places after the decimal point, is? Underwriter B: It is 7.41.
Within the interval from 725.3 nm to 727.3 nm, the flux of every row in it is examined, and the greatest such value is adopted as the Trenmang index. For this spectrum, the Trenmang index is 7.548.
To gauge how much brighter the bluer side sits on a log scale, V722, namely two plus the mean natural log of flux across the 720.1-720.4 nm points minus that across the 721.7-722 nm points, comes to 2.02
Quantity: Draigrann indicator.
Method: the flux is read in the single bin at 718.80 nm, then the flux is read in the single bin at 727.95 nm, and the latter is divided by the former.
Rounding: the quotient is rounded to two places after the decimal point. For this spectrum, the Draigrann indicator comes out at 1.02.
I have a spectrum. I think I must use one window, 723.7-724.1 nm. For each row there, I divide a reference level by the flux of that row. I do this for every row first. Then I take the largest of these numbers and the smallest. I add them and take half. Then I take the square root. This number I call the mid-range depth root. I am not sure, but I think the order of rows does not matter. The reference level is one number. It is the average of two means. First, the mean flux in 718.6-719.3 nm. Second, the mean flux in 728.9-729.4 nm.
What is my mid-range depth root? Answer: 0.982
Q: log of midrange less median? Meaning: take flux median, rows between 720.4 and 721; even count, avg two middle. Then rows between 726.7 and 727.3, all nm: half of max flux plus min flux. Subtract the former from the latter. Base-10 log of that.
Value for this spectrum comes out -0.84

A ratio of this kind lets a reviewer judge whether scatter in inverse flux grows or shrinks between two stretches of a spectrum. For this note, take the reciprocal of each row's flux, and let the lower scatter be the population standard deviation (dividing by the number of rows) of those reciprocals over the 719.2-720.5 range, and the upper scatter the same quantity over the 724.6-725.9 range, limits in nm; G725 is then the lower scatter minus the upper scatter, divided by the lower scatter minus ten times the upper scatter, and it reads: -0.17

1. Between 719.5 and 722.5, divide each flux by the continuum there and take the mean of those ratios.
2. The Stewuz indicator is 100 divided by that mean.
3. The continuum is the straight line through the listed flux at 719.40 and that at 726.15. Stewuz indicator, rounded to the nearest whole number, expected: 101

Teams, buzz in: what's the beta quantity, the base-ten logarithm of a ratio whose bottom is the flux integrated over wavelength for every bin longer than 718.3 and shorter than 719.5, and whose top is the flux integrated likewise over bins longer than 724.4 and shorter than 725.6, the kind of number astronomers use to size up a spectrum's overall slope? 0.01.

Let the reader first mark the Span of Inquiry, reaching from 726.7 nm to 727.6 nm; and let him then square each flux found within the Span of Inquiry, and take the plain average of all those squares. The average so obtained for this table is 56.3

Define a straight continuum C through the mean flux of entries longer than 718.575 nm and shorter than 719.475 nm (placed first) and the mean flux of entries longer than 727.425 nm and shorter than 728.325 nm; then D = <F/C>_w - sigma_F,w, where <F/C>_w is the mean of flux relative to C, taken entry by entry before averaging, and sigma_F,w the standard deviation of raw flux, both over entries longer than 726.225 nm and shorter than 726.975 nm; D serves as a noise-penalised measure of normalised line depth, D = 0.999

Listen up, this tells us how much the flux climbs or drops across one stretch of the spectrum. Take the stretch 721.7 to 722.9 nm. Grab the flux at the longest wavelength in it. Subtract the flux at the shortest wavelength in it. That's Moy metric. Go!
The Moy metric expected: 0.19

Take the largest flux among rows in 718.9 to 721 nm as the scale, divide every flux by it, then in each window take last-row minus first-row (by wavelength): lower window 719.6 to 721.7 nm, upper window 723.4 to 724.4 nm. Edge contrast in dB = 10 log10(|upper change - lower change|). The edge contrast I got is -14.7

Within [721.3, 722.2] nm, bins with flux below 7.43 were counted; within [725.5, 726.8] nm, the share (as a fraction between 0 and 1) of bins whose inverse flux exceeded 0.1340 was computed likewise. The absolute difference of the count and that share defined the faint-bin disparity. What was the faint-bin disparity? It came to 6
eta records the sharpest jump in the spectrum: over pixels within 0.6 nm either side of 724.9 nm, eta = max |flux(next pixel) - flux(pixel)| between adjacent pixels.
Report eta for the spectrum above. 0.012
